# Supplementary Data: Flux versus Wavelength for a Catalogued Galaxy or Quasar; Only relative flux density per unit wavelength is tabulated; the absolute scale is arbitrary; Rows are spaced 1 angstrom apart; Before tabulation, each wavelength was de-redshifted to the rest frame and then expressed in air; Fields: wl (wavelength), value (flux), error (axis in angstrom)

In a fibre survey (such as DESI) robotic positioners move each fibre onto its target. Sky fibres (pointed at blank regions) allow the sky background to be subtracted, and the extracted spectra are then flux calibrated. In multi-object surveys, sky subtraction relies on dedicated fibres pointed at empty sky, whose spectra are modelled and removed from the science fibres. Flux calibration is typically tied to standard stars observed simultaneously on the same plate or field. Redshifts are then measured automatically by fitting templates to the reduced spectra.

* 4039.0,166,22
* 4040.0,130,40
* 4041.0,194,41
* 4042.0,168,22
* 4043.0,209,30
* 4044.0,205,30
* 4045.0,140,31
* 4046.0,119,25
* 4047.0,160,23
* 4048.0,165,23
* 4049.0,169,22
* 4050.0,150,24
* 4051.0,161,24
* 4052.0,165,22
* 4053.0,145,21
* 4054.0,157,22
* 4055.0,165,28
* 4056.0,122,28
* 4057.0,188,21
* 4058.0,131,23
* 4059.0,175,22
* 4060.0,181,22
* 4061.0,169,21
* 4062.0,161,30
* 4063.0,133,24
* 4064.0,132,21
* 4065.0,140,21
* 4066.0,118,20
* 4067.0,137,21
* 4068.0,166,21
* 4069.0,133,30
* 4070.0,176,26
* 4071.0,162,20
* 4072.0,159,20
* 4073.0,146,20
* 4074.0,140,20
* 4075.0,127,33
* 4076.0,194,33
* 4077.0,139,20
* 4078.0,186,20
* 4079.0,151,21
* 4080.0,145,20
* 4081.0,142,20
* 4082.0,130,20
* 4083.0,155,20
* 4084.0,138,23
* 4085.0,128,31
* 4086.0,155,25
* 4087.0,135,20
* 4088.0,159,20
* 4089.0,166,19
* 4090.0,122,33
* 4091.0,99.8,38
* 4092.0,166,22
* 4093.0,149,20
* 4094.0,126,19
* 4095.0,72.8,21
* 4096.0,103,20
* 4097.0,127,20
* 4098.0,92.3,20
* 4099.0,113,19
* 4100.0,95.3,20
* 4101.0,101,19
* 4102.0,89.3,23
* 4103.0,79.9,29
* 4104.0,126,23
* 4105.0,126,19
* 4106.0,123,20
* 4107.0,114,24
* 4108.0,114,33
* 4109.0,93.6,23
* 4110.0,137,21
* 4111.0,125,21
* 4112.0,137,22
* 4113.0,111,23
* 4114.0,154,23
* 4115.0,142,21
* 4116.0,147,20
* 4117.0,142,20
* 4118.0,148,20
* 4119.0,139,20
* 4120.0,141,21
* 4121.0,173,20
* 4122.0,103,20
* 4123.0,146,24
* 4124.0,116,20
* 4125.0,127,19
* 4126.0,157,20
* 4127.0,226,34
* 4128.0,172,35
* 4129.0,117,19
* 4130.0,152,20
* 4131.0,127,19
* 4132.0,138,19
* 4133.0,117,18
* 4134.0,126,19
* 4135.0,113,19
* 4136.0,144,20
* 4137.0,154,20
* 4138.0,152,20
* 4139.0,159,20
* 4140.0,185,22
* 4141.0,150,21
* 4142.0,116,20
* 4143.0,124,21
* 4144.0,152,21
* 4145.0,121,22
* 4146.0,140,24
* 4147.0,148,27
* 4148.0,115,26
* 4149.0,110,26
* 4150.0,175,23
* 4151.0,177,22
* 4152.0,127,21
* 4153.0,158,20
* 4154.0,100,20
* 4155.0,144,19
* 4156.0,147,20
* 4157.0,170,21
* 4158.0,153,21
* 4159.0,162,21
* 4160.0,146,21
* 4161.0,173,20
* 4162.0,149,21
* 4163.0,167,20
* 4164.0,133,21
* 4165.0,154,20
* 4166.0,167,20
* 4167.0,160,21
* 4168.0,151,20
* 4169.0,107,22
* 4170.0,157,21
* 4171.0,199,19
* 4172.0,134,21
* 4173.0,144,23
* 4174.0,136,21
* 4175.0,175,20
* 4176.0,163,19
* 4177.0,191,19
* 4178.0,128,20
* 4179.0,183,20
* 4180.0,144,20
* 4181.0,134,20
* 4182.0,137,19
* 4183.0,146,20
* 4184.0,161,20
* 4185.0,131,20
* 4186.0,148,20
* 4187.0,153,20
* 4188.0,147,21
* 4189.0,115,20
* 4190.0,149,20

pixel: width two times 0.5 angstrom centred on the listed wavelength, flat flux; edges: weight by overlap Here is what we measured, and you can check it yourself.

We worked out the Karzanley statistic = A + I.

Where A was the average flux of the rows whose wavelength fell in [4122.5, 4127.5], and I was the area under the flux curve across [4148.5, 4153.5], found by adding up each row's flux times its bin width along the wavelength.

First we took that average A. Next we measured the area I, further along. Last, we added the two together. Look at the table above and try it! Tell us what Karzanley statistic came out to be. 901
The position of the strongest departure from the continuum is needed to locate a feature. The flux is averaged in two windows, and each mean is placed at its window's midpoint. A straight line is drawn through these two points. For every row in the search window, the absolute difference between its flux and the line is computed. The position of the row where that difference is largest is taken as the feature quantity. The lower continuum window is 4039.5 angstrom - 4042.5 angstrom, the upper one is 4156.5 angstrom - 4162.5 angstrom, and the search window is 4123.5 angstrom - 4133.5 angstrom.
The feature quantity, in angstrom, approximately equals 4127.0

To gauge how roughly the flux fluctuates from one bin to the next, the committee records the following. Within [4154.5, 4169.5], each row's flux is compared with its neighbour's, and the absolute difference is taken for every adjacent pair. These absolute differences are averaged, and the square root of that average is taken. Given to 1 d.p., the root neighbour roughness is 4.4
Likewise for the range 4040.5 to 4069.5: 4.8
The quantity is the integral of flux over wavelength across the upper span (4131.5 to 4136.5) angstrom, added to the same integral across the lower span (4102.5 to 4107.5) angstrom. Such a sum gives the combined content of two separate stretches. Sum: 1207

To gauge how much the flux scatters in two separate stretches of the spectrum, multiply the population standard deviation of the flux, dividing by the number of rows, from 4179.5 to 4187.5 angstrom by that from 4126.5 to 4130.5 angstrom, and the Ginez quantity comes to 371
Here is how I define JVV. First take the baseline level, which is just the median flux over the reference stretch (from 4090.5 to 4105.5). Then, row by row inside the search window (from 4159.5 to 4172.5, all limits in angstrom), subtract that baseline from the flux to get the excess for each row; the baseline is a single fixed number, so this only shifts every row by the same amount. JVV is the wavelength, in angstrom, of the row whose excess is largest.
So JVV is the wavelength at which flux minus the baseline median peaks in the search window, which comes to 4171.0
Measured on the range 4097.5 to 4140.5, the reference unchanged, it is 4127.0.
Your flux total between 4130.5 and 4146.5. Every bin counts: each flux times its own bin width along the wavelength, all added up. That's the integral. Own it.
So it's 2218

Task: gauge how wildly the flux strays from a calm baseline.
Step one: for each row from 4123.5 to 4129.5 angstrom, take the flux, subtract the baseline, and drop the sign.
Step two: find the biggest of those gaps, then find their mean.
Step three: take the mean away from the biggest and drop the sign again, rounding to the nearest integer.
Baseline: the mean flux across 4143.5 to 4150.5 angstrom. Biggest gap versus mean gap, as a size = 56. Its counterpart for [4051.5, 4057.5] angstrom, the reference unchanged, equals 26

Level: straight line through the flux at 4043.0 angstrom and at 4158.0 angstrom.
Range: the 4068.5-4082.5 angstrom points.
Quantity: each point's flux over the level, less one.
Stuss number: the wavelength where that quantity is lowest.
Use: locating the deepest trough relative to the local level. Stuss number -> 4075.0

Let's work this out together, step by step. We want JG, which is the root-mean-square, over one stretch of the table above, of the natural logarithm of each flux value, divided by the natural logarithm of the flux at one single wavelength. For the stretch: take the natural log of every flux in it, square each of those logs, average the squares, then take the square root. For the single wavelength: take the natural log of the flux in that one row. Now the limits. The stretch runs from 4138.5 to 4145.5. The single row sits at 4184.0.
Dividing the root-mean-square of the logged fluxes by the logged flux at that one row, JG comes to 0.98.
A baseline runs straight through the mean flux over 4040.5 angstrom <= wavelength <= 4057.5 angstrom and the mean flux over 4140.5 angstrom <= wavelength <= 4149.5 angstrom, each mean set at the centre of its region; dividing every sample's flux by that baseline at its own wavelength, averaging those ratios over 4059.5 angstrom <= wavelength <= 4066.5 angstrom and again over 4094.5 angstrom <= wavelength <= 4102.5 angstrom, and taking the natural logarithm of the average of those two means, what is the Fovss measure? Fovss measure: -0.22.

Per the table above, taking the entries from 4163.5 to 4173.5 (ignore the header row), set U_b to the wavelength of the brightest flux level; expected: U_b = 4171.0 angstrom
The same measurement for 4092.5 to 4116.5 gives 4114.0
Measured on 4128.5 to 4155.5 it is 4140.0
